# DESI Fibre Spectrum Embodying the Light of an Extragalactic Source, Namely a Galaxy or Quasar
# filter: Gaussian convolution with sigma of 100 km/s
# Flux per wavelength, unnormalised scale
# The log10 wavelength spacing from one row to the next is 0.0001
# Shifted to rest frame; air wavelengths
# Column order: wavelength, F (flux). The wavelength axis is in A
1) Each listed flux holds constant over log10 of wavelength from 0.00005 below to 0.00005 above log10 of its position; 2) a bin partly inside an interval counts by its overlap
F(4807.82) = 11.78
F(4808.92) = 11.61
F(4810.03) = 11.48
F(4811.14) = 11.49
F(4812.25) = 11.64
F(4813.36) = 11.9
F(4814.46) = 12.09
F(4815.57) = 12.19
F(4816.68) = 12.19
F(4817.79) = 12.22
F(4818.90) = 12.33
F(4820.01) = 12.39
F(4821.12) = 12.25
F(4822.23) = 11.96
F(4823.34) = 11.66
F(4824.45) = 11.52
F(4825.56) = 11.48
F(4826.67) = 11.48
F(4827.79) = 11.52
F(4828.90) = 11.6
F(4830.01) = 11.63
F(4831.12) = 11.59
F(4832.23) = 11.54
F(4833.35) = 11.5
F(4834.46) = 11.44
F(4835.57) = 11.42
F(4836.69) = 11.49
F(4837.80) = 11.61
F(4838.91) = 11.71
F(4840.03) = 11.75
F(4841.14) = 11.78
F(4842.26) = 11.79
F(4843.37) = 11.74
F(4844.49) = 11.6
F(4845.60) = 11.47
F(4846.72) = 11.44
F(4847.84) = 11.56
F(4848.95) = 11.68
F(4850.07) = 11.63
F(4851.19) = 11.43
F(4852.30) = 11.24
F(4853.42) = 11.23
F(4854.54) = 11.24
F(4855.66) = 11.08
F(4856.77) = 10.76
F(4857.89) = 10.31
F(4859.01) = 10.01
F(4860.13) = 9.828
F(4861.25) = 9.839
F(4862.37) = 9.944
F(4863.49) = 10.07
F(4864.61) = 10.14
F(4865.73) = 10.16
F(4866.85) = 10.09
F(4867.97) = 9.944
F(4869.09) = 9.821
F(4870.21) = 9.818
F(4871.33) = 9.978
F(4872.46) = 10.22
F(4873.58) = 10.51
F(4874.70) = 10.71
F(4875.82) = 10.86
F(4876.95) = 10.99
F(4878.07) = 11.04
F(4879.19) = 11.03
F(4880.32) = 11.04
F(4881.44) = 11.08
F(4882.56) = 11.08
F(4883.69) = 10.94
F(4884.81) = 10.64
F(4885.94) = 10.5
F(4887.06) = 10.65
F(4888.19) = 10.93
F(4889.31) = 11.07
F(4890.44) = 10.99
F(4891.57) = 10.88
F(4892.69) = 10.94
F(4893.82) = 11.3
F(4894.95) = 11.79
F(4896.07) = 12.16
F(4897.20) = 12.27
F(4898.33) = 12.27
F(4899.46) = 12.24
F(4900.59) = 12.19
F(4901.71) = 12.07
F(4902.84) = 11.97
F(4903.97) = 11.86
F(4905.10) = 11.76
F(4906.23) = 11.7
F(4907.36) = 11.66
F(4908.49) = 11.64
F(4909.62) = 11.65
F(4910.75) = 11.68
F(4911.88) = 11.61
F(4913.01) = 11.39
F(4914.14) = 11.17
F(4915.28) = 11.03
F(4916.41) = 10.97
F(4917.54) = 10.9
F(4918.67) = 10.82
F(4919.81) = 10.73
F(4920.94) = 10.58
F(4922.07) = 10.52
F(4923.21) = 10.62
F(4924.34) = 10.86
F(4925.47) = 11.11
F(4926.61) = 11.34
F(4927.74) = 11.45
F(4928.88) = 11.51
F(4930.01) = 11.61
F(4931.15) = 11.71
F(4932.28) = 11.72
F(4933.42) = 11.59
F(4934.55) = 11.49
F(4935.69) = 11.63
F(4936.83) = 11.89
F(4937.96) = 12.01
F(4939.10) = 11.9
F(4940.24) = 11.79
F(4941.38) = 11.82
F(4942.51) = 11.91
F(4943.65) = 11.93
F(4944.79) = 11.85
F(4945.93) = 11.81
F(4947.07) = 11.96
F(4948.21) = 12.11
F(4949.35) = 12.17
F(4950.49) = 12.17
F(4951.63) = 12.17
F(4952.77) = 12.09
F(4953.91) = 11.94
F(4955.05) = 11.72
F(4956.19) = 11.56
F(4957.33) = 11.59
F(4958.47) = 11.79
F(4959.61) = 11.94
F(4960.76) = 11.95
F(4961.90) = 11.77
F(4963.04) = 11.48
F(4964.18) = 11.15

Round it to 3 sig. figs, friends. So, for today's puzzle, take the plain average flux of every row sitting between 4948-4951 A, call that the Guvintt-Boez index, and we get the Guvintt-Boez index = 12.2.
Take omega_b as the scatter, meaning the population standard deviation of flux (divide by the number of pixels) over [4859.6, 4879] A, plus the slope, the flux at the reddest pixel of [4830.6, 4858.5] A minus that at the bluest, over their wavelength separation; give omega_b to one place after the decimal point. 0.4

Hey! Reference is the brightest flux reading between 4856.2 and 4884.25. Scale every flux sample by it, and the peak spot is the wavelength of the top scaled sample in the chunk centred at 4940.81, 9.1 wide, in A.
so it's 4937.96 A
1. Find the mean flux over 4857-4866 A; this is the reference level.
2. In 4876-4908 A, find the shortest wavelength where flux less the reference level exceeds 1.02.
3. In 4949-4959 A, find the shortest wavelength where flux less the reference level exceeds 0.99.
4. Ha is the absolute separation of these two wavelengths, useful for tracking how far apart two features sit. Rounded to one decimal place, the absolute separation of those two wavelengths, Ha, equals 67.9 A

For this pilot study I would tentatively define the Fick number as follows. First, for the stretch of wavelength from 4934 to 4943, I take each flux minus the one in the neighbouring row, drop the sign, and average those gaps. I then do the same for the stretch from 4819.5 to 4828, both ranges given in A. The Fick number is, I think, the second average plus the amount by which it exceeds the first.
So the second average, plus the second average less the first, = 0.1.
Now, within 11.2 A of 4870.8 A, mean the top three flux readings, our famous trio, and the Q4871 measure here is 11.1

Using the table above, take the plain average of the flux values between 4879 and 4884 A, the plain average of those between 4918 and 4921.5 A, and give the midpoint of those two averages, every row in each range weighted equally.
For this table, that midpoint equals 10.9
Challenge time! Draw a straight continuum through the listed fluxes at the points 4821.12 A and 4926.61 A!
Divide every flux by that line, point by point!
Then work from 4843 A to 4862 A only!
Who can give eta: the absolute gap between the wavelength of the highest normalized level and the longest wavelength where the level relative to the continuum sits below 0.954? 17.9 A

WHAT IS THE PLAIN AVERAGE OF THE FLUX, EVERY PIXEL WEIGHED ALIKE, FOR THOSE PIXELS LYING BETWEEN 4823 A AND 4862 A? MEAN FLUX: 11.3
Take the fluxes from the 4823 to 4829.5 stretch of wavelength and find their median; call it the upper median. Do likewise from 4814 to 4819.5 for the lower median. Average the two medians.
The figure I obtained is 11.9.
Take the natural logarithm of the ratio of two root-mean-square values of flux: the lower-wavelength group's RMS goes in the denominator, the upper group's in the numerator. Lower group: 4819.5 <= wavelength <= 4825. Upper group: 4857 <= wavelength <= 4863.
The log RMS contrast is -0.18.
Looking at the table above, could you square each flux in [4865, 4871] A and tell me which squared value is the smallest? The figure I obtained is 96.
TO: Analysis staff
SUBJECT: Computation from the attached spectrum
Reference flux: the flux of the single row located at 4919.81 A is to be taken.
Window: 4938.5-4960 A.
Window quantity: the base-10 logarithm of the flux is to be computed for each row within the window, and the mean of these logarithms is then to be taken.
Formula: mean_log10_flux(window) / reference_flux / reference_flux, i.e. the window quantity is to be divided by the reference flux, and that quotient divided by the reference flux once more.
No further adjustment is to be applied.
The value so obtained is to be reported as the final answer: 0.0093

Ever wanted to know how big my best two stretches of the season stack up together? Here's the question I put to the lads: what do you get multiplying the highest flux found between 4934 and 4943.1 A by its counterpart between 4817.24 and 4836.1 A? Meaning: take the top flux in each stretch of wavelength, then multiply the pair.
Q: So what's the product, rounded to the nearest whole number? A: 149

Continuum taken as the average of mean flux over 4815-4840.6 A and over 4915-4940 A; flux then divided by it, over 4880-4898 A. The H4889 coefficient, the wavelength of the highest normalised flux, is 4897.20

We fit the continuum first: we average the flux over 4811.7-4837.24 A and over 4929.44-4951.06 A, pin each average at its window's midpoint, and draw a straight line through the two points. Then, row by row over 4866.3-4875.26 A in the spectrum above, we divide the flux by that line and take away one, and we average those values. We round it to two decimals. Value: -0.14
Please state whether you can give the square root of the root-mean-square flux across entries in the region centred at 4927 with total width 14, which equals 3.35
